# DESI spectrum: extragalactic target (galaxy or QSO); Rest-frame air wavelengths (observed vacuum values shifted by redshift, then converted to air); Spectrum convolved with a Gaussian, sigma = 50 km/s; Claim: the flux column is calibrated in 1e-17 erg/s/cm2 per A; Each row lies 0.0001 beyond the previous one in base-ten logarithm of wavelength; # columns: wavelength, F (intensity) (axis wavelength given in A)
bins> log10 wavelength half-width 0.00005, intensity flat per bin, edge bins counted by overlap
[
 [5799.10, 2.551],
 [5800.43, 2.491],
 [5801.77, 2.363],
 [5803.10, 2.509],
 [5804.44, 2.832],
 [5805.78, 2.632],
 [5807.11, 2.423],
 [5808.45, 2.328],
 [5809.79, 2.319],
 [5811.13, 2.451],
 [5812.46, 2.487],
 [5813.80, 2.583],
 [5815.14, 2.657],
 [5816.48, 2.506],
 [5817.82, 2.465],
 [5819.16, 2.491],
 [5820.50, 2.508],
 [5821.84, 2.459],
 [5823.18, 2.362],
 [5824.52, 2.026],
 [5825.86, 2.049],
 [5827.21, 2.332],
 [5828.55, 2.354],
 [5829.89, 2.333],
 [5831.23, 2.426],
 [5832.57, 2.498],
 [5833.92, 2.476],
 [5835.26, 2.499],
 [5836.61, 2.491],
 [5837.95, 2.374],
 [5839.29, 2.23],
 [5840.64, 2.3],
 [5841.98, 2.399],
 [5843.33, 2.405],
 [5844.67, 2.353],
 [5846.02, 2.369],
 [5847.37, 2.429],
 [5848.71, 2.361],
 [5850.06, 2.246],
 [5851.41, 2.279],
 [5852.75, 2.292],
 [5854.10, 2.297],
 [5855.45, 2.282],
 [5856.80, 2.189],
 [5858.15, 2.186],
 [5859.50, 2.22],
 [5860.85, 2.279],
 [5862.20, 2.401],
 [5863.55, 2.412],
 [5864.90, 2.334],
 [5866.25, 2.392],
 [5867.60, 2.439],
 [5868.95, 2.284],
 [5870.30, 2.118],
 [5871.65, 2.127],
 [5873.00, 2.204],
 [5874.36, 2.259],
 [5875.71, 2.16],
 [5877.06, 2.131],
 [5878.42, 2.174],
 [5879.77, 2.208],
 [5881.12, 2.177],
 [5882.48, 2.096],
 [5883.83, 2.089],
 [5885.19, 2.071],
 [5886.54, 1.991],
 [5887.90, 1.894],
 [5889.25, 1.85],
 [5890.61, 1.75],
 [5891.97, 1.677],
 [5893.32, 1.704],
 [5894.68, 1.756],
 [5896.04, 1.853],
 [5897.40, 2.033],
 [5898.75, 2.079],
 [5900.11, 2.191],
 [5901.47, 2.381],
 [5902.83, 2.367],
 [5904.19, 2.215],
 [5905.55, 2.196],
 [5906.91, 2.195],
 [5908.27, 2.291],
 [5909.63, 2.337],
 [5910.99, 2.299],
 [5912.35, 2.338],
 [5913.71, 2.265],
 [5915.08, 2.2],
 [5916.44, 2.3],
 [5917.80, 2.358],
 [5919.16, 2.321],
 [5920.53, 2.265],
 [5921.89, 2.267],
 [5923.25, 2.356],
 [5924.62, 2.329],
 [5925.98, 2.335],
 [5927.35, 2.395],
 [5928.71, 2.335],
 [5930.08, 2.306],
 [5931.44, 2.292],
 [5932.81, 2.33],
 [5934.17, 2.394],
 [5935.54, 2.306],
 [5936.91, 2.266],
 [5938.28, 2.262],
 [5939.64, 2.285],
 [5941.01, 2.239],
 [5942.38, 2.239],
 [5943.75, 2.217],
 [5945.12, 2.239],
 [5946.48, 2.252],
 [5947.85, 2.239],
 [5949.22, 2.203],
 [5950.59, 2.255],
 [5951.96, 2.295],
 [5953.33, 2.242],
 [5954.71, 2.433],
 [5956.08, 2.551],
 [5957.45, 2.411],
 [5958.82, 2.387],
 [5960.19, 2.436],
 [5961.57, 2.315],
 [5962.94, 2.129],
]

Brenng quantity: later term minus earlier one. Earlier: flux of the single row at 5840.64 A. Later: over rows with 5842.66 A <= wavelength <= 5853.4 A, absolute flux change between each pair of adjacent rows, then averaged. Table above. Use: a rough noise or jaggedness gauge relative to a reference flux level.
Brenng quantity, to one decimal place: -2.2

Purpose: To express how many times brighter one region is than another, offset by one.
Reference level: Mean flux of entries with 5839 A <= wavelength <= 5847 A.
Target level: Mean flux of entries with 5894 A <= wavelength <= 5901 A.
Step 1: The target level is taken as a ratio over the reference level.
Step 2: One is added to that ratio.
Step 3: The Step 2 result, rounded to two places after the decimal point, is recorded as 1.85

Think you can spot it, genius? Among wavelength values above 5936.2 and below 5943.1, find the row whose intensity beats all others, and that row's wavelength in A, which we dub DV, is 5939.64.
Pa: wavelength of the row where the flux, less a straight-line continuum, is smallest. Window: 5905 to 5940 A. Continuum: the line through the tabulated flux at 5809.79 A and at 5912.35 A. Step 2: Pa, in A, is 5906.91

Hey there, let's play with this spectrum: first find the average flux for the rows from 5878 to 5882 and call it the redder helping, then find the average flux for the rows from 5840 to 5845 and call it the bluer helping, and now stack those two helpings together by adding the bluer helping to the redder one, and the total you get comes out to 4.55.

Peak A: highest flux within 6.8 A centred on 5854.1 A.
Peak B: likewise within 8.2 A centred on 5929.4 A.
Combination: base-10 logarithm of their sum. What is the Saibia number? 0.671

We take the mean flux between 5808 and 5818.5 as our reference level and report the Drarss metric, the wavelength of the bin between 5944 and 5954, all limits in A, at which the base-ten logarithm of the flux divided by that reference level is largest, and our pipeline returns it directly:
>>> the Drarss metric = 5951.96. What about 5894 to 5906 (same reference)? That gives 5901.47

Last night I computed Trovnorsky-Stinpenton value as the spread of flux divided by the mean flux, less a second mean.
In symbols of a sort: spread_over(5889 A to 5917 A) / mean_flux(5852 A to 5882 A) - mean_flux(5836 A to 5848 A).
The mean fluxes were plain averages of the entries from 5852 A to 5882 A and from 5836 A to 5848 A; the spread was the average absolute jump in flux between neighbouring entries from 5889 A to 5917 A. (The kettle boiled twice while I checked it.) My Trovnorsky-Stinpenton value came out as -2.34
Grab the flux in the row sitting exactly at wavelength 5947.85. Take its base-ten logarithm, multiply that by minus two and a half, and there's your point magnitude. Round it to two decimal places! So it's -0.88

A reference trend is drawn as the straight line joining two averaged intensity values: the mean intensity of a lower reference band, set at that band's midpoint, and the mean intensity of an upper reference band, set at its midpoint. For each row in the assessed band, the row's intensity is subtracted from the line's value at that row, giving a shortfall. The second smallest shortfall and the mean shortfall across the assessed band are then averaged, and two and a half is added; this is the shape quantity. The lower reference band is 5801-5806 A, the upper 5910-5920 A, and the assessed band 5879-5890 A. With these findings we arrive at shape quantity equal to 2.77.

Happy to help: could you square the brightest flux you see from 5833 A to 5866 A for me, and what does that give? 6.2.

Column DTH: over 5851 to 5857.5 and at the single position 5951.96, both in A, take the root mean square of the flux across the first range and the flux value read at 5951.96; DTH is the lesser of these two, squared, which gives 5.1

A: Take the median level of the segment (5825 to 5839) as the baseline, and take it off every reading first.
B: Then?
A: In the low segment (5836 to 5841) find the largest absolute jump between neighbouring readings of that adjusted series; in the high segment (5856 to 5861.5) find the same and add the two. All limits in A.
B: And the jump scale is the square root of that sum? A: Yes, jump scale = 0.451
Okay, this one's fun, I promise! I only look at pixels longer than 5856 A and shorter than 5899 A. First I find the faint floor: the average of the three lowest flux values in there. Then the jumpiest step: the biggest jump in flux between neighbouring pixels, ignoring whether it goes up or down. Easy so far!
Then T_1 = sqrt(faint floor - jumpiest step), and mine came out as 1.24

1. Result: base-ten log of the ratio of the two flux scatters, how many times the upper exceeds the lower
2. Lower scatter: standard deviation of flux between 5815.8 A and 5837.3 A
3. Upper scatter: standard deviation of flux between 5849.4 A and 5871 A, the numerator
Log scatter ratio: -0.23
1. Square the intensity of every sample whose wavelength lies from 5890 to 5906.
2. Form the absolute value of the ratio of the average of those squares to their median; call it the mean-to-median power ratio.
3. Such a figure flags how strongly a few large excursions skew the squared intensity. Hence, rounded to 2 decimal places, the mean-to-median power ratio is 0.98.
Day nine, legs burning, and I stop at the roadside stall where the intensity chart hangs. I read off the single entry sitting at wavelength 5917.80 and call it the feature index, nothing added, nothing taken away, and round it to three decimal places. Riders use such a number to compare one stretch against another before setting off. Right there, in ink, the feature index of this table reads 2.358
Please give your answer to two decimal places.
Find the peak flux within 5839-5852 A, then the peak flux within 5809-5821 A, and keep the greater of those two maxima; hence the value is 2.66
